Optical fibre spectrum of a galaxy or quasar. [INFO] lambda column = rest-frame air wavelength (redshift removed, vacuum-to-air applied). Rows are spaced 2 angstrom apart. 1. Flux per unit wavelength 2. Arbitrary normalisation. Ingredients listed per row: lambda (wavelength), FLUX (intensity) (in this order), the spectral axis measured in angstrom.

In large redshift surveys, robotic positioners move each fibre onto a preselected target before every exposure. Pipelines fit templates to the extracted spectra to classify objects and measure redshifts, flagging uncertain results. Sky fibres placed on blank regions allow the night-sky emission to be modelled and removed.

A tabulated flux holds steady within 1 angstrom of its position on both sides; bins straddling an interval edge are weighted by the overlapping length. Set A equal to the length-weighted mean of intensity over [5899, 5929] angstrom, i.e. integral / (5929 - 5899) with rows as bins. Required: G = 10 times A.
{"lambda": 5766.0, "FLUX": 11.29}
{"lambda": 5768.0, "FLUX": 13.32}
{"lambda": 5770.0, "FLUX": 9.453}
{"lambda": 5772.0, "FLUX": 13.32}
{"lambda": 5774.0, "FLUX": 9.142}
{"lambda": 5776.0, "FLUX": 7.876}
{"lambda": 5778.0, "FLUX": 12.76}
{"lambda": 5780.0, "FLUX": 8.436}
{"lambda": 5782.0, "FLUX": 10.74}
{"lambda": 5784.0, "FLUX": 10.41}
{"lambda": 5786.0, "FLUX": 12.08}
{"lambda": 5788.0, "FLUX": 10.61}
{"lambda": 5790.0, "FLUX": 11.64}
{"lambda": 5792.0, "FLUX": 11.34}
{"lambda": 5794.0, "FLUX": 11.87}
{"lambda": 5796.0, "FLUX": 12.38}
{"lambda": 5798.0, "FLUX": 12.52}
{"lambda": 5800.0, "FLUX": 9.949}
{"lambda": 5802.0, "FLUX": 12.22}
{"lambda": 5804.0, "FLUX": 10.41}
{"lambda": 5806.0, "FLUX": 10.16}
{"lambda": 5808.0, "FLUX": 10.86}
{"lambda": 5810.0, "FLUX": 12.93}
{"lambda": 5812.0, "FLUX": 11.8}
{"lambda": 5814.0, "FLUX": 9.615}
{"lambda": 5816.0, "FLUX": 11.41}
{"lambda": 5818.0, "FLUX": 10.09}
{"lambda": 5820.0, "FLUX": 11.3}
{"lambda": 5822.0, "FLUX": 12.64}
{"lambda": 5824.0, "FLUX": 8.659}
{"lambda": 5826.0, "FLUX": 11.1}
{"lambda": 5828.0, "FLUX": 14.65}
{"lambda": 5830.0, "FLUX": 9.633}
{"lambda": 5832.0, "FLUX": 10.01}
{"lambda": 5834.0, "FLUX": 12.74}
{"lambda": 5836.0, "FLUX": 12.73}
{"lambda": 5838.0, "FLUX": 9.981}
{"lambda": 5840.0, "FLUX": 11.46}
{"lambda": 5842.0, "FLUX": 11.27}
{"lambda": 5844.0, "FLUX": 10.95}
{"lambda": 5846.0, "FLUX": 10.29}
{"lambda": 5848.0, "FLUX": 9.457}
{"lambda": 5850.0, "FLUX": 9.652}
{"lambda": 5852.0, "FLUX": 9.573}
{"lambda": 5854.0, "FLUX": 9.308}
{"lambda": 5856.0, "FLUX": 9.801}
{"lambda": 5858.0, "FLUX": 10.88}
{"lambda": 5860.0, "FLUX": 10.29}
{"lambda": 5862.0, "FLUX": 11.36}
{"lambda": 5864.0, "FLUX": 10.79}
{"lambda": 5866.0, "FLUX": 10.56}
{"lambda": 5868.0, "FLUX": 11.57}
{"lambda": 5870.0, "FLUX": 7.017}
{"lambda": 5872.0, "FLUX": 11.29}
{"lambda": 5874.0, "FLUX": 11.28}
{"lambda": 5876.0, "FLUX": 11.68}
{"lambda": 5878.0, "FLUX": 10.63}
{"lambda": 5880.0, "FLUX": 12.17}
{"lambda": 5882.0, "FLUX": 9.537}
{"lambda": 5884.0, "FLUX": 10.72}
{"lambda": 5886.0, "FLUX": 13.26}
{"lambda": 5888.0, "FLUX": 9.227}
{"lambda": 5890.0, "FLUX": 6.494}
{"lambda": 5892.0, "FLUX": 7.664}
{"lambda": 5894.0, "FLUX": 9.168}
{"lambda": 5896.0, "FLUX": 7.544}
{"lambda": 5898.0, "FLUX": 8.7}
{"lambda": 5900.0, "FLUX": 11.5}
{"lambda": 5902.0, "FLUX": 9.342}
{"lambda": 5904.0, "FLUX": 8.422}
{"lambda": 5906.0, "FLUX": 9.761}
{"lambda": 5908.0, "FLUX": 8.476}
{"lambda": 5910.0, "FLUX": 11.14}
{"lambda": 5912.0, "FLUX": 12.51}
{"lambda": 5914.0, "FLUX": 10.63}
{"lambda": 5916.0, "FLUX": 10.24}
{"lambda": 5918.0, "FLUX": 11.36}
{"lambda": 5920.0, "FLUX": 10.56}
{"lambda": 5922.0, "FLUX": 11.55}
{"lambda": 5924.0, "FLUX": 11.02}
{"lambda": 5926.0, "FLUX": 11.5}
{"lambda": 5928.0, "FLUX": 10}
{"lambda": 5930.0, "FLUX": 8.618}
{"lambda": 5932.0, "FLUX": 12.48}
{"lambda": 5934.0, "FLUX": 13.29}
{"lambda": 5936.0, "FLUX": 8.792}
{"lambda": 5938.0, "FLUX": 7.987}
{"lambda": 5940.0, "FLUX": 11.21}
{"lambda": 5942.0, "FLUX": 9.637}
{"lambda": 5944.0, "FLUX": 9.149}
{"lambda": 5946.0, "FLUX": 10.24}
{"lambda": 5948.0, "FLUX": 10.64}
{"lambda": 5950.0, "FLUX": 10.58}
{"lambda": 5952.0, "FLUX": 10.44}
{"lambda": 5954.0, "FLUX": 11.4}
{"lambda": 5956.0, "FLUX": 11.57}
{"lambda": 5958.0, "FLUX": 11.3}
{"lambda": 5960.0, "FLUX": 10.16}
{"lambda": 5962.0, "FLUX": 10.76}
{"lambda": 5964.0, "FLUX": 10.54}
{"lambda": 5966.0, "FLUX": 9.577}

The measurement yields 105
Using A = 10.5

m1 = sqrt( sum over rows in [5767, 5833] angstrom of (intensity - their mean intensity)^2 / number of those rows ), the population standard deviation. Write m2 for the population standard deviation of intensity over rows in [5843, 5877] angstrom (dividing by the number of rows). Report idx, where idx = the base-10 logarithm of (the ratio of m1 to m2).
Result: 0.14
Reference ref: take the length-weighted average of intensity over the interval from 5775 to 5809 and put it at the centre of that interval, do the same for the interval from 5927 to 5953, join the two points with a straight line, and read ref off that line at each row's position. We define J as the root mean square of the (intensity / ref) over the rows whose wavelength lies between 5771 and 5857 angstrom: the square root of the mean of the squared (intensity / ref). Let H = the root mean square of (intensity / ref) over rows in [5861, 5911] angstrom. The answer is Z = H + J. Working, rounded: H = 0.96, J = 1.02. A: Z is 1.98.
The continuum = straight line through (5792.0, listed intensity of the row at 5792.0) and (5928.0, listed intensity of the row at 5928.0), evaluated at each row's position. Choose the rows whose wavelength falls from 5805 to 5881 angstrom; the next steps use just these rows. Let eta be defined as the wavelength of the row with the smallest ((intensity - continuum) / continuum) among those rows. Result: 5870.0 angstrom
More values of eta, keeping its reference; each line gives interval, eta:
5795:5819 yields 5814.0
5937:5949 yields 5938.0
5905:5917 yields 5908.0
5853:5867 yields 5854.0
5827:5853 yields 5848.0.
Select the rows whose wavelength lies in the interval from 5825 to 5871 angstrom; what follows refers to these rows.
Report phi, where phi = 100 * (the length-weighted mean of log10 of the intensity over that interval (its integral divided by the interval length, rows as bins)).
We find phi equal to 102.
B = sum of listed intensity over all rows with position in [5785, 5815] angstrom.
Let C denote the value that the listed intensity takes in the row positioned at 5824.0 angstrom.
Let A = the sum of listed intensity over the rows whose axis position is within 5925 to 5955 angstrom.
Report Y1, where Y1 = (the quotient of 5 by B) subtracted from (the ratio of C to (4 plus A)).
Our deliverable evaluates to 0.025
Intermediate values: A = 156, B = 170.4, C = 8.659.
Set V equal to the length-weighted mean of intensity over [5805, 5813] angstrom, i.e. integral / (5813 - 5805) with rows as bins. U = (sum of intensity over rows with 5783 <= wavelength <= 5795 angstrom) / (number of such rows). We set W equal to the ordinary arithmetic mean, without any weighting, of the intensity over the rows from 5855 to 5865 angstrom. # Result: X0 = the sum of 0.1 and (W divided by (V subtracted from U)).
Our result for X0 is -94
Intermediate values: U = 11.3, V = 11.4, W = 10.6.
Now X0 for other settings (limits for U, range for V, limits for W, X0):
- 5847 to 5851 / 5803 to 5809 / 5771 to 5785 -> -11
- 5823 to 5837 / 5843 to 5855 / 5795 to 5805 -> 8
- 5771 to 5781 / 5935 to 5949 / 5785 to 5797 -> 18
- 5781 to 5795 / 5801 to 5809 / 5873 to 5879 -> 34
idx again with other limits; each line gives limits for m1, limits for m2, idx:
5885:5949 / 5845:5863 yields 0.40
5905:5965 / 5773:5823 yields -0.05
